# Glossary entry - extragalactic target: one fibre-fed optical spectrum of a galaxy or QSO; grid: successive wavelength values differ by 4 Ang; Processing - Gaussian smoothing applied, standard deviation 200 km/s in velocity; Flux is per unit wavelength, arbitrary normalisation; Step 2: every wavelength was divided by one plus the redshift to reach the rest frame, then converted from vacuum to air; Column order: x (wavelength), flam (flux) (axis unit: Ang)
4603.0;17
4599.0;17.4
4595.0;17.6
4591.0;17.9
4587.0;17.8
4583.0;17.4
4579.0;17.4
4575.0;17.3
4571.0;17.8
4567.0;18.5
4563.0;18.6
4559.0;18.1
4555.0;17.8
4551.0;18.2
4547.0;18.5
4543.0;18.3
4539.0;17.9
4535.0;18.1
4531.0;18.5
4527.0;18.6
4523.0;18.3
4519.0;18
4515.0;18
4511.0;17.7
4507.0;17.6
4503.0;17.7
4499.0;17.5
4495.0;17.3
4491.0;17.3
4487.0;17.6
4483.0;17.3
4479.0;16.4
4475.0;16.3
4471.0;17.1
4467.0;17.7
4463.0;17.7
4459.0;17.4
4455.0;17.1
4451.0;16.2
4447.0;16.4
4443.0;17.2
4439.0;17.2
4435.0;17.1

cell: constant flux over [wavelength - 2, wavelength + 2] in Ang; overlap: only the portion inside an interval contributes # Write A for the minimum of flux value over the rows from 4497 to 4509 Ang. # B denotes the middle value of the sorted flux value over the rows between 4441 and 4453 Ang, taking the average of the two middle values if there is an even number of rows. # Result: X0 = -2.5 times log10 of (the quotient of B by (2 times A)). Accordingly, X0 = 0.82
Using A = 17.5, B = 16.4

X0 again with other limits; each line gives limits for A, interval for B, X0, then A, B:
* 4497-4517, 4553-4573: 0.72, 17.5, 18.1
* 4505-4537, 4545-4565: 0.72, 17.6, 18.2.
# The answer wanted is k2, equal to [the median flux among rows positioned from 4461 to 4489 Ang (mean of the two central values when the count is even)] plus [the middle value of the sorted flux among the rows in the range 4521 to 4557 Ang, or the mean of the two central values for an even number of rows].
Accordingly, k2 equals 35.6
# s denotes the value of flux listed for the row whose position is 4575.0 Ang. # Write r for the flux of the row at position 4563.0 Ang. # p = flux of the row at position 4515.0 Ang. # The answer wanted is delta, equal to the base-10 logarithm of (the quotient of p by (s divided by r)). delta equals 1.29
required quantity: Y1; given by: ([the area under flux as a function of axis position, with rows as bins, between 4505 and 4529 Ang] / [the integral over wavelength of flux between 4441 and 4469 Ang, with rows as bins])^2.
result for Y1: 0.8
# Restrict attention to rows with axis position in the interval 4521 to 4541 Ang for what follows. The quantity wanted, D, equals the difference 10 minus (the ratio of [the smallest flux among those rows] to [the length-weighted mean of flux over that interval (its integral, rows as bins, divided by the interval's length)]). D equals 9.021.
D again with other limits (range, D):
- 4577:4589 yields 9.008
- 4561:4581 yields 9.035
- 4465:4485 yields 9.039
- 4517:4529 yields 9.016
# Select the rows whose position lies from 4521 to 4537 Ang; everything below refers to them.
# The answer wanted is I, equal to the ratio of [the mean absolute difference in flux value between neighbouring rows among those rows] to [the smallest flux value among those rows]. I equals 0.015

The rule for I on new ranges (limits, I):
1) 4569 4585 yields 0.012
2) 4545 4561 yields 0.019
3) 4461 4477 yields 0.029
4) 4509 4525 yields 0.011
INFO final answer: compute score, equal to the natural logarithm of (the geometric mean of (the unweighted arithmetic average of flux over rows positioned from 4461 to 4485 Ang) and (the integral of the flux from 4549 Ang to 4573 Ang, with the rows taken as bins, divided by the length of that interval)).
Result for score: 2.87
